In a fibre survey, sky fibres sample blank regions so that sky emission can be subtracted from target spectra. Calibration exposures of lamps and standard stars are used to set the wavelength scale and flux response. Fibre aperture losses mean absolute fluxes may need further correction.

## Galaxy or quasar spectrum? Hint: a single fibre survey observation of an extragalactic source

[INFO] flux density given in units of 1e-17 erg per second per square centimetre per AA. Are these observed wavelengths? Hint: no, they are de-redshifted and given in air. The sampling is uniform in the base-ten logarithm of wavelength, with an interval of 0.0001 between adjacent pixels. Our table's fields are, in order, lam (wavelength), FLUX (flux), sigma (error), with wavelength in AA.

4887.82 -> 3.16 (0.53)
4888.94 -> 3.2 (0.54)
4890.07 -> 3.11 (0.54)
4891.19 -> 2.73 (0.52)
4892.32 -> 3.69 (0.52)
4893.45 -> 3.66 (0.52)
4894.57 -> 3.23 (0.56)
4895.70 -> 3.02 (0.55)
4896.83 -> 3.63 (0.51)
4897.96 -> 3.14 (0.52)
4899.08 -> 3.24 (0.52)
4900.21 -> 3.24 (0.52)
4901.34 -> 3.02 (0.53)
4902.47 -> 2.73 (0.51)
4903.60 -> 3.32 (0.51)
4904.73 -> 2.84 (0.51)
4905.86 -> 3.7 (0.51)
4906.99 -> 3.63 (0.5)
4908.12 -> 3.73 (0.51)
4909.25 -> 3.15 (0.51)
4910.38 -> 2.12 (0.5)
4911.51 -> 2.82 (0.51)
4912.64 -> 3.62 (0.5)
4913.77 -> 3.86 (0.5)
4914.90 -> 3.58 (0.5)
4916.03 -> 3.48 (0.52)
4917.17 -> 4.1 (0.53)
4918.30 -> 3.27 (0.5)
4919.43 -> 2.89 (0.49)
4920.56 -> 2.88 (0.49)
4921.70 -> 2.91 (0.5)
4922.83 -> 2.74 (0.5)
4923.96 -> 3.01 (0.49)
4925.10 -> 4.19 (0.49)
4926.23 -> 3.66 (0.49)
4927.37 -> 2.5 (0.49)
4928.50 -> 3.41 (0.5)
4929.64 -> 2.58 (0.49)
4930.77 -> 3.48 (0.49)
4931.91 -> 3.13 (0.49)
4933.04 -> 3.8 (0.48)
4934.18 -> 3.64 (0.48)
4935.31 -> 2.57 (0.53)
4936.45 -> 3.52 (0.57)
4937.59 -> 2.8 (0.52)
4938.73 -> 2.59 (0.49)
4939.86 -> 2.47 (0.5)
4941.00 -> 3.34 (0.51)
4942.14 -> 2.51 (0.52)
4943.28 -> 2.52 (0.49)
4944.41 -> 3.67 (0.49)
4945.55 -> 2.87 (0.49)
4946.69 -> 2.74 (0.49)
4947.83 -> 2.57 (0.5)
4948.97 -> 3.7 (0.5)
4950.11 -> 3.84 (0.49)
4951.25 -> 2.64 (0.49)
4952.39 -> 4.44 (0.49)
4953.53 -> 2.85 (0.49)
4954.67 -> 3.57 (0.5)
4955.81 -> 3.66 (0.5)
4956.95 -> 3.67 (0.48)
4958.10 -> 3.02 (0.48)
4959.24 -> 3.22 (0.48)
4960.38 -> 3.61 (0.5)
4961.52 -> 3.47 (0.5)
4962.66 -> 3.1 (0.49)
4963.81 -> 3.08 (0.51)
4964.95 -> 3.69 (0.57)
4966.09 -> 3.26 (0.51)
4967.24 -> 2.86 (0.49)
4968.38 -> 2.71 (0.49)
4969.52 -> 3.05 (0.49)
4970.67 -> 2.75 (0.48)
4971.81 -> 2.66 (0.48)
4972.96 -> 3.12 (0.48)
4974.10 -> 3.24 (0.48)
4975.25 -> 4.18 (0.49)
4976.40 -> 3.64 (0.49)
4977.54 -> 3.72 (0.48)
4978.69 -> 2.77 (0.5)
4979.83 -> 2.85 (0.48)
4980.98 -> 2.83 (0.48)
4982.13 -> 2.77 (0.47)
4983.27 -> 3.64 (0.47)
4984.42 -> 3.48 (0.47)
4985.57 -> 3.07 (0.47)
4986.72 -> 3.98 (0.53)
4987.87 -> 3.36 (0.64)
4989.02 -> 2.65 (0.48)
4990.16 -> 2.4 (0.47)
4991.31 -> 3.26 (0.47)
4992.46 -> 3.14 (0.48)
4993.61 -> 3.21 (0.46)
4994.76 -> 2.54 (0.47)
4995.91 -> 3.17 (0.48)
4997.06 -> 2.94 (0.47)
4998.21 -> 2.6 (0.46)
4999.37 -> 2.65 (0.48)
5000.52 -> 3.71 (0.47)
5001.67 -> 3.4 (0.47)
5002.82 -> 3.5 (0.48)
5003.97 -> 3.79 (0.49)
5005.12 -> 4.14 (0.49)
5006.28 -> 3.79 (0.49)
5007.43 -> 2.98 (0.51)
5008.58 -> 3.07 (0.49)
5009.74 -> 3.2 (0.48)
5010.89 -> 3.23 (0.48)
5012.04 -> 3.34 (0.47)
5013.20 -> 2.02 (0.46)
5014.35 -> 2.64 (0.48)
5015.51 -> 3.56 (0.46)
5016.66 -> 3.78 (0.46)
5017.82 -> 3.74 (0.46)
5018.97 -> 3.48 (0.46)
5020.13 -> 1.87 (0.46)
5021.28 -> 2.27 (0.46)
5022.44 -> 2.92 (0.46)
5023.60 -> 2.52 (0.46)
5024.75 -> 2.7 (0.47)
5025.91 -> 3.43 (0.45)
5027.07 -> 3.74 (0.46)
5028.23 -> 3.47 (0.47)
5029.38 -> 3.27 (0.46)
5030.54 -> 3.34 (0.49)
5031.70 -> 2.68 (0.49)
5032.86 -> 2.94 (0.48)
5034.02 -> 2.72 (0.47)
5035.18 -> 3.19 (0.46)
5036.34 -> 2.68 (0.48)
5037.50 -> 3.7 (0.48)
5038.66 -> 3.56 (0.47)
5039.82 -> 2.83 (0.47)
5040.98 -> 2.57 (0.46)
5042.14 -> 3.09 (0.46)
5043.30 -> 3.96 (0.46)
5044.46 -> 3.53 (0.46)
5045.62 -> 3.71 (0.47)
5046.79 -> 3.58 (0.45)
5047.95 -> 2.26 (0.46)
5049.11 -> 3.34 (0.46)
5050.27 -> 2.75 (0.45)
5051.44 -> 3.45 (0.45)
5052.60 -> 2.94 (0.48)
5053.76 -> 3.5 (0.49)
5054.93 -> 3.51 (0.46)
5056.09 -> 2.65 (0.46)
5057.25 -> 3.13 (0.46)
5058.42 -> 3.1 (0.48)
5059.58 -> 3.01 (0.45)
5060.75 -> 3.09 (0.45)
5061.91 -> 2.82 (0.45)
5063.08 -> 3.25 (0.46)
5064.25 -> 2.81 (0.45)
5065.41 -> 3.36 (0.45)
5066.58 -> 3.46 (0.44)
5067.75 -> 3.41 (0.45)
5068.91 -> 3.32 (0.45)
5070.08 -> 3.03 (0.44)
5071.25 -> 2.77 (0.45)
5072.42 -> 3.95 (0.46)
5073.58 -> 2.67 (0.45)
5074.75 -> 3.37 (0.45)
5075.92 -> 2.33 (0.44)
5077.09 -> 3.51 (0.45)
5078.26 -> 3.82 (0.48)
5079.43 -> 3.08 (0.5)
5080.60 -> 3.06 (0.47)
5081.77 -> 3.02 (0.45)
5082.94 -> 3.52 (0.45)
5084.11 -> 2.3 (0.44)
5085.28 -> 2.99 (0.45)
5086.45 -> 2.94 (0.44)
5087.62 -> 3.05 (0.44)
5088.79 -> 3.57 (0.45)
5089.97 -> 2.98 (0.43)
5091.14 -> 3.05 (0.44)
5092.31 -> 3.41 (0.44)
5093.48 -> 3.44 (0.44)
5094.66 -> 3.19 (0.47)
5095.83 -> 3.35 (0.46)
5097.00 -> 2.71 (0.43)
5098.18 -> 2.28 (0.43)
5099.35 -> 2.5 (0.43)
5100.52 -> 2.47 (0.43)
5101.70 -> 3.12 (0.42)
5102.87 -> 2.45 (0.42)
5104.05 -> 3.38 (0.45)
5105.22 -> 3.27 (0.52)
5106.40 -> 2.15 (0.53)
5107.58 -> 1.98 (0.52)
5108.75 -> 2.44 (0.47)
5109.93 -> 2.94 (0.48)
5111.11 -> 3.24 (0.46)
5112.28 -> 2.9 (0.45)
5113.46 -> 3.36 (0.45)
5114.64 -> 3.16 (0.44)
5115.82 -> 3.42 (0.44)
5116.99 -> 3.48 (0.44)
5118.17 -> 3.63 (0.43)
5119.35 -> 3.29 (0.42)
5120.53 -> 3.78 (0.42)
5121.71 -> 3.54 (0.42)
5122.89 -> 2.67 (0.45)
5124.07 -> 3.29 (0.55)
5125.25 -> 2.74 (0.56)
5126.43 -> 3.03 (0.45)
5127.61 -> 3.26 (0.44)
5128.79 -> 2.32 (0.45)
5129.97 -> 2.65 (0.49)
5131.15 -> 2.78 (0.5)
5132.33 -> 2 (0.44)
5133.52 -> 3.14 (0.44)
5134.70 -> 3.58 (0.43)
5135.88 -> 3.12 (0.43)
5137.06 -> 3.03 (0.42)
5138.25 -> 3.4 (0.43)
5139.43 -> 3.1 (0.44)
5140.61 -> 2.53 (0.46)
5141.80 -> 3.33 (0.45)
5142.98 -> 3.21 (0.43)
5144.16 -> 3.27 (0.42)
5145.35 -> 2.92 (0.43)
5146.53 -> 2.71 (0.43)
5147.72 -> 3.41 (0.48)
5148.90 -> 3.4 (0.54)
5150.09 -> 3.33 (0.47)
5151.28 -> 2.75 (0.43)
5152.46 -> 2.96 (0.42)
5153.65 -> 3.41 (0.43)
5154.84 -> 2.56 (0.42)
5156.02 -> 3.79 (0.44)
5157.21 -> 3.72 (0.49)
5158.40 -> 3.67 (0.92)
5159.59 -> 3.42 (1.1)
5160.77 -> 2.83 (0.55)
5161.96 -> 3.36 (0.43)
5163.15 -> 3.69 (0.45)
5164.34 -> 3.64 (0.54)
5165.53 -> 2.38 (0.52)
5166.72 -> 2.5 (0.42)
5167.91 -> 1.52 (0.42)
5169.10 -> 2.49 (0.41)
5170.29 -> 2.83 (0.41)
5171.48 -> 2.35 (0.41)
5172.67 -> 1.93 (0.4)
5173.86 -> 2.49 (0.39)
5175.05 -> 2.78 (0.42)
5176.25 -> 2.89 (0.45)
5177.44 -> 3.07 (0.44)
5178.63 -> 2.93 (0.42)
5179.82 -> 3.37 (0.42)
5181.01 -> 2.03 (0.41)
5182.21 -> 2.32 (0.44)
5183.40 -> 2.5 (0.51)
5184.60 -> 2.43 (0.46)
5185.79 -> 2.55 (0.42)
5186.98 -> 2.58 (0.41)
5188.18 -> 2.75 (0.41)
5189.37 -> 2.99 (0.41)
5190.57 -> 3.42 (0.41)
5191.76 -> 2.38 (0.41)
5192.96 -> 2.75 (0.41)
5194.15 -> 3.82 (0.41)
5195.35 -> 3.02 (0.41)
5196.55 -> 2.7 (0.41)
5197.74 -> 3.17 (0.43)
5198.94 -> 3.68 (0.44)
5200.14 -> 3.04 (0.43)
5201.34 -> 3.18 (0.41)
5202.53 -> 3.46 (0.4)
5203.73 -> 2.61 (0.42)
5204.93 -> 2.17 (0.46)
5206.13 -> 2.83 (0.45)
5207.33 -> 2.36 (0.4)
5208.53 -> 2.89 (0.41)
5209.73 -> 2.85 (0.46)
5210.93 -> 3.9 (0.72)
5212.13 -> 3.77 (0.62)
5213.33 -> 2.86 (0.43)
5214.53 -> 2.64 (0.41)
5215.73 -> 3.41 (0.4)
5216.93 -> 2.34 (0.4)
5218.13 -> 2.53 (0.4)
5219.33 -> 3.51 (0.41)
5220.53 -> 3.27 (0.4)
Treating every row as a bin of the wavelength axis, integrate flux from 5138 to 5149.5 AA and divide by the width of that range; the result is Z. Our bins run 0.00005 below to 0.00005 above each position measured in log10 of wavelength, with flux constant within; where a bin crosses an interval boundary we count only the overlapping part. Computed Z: 3.12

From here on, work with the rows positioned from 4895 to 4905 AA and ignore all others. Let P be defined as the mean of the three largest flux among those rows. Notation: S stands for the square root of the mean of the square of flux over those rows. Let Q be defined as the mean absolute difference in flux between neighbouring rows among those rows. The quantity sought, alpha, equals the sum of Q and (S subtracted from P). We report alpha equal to 0.6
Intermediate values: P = 3.397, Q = 0.35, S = 3.14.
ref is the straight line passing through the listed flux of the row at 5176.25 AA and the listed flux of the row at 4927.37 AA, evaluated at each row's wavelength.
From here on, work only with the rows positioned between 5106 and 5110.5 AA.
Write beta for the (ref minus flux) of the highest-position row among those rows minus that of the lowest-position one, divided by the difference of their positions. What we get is -0.22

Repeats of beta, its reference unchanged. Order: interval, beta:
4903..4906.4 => -0.17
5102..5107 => 0.09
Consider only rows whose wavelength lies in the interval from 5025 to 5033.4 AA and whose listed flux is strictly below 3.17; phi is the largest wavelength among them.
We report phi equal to 5032.86 AA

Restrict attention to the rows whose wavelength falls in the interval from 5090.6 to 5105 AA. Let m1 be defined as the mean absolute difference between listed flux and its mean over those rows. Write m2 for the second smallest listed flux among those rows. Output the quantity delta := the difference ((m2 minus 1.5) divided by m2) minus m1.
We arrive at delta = 0.00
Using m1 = 0.387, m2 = 2.45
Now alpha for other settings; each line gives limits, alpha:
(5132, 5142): 0.9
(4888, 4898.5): 0.8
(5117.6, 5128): 0.8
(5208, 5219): 1.2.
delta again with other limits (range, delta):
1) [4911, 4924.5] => 0.08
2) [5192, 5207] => 0.07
